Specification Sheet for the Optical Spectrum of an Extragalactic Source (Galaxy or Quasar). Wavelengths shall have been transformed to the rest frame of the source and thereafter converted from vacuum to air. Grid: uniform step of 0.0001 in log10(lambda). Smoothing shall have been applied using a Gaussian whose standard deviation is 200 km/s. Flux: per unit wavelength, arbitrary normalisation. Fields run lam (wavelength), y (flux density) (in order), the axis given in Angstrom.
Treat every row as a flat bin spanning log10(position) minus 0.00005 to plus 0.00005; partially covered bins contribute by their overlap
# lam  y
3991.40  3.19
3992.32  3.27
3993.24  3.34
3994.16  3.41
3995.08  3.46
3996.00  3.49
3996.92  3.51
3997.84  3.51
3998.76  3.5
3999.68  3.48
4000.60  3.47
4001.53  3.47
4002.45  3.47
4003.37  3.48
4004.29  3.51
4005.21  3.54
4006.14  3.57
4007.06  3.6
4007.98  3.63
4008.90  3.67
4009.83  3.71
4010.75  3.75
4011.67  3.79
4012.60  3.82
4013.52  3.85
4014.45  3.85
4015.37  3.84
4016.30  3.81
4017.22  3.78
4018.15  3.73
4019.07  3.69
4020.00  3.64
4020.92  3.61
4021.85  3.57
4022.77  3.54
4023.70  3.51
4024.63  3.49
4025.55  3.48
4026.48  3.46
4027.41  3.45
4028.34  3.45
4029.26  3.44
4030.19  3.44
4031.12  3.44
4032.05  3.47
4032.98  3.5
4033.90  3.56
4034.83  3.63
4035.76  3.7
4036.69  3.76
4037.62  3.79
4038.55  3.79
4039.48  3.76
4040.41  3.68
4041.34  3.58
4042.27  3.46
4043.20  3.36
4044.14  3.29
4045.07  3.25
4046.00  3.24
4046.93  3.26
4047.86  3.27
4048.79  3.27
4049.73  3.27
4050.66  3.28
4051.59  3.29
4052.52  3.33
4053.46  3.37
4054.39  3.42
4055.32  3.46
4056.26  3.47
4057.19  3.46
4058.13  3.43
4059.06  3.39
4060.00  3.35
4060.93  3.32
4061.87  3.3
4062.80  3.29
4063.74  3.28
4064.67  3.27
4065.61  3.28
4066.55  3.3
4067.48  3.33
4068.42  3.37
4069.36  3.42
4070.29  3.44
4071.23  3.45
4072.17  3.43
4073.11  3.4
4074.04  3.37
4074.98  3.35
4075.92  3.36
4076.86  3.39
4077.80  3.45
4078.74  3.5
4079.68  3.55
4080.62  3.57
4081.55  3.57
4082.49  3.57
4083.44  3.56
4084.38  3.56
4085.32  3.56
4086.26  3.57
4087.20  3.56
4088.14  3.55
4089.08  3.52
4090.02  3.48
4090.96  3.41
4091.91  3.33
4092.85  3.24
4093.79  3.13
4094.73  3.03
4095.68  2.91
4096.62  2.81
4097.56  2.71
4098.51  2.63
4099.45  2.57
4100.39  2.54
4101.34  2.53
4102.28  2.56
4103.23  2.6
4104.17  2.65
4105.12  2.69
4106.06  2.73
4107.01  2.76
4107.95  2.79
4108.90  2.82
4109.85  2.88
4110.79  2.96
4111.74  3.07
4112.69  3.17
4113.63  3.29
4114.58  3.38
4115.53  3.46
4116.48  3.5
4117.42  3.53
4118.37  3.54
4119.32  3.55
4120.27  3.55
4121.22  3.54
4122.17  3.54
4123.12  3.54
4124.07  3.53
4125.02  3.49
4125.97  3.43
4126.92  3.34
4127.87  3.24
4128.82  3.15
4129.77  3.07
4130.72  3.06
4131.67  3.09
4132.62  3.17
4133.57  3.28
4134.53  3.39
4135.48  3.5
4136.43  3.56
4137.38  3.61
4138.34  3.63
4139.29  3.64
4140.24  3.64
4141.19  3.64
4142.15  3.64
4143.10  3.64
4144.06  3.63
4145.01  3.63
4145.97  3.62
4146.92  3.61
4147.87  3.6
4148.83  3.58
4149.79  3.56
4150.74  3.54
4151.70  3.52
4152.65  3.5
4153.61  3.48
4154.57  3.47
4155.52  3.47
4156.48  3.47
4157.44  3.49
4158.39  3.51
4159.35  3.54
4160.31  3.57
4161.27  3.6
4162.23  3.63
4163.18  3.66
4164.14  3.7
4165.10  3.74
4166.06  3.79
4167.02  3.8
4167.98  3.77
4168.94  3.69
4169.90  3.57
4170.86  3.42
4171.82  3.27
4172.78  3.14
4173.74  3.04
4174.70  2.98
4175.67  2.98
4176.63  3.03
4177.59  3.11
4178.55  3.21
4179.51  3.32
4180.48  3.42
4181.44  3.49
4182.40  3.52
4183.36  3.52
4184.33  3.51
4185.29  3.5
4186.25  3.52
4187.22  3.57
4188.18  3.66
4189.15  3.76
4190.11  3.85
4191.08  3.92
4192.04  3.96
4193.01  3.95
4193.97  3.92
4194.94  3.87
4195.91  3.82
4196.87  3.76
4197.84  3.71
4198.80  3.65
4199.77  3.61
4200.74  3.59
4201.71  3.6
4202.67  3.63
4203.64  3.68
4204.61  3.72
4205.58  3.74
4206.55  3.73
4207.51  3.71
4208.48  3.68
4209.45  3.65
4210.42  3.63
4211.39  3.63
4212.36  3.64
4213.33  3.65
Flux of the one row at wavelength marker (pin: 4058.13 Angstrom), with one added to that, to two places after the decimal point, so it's 4.43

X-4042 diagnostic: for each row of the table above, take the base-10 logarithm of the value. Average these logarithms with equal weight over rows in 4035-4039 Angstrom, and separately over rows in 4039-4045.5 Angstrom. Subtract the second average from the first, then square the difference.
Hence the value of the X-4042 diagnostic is 0.0011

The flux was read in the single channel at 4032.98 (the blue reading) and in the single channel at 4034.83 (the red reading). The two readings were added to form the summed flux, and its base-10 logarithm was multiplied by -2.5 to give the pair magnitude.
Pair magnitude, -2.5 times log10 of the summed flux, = -2.13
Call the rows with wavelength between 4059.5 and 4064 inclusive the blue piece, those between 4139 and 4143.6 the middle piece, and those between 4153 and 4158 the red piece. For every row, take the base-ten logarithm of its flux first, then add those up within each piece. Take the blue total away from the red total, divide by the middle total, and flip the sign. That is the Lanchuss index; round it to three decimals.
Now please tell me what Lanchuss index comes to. -0.038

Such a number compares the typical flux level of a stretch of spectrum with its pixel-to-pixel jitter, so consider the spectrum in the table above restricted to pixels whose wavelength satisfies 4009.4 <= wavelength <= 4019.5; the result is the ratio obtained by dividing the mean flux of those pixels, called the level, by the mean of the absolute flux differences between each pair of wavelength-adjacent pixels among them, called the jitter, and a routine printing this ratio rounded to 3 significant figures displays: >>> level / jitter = 126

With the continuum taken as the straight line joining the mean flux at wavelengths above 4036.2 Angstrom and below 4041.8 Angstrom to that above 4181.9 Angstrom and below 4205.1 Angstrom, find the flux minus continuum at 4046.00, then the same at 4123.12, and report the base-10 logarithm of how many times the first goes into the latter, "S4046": -0.45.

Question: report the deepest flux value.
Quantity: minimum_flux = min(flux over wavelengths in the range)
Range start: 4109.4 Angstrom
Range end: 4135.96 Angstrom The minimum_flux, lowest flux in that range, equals 2.88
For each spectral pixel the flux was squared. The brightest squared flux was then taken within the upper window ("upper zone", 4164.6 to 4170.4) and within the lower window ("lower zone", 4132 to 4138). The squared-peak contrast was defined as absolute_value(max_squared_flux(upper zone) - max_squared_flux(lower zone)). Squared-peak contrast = 1.4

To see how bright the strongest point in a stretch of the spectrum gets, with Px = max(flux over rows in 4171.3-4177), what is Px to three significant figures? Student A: 3.27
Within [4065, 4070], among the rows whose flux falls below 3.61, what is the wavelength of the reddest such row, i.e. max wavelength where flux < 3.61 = 4069.36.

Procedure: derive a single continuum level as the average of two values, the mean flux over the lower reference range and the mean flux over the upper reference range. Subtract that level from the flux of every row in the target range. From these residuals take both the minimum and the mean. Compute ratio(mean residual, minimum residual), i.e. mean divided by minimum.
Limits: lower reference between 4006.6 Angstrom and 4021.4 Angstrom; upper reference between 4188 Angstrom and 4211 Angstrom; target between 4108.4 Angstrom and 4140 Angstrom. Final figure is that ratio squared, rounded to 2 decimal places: 0.18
